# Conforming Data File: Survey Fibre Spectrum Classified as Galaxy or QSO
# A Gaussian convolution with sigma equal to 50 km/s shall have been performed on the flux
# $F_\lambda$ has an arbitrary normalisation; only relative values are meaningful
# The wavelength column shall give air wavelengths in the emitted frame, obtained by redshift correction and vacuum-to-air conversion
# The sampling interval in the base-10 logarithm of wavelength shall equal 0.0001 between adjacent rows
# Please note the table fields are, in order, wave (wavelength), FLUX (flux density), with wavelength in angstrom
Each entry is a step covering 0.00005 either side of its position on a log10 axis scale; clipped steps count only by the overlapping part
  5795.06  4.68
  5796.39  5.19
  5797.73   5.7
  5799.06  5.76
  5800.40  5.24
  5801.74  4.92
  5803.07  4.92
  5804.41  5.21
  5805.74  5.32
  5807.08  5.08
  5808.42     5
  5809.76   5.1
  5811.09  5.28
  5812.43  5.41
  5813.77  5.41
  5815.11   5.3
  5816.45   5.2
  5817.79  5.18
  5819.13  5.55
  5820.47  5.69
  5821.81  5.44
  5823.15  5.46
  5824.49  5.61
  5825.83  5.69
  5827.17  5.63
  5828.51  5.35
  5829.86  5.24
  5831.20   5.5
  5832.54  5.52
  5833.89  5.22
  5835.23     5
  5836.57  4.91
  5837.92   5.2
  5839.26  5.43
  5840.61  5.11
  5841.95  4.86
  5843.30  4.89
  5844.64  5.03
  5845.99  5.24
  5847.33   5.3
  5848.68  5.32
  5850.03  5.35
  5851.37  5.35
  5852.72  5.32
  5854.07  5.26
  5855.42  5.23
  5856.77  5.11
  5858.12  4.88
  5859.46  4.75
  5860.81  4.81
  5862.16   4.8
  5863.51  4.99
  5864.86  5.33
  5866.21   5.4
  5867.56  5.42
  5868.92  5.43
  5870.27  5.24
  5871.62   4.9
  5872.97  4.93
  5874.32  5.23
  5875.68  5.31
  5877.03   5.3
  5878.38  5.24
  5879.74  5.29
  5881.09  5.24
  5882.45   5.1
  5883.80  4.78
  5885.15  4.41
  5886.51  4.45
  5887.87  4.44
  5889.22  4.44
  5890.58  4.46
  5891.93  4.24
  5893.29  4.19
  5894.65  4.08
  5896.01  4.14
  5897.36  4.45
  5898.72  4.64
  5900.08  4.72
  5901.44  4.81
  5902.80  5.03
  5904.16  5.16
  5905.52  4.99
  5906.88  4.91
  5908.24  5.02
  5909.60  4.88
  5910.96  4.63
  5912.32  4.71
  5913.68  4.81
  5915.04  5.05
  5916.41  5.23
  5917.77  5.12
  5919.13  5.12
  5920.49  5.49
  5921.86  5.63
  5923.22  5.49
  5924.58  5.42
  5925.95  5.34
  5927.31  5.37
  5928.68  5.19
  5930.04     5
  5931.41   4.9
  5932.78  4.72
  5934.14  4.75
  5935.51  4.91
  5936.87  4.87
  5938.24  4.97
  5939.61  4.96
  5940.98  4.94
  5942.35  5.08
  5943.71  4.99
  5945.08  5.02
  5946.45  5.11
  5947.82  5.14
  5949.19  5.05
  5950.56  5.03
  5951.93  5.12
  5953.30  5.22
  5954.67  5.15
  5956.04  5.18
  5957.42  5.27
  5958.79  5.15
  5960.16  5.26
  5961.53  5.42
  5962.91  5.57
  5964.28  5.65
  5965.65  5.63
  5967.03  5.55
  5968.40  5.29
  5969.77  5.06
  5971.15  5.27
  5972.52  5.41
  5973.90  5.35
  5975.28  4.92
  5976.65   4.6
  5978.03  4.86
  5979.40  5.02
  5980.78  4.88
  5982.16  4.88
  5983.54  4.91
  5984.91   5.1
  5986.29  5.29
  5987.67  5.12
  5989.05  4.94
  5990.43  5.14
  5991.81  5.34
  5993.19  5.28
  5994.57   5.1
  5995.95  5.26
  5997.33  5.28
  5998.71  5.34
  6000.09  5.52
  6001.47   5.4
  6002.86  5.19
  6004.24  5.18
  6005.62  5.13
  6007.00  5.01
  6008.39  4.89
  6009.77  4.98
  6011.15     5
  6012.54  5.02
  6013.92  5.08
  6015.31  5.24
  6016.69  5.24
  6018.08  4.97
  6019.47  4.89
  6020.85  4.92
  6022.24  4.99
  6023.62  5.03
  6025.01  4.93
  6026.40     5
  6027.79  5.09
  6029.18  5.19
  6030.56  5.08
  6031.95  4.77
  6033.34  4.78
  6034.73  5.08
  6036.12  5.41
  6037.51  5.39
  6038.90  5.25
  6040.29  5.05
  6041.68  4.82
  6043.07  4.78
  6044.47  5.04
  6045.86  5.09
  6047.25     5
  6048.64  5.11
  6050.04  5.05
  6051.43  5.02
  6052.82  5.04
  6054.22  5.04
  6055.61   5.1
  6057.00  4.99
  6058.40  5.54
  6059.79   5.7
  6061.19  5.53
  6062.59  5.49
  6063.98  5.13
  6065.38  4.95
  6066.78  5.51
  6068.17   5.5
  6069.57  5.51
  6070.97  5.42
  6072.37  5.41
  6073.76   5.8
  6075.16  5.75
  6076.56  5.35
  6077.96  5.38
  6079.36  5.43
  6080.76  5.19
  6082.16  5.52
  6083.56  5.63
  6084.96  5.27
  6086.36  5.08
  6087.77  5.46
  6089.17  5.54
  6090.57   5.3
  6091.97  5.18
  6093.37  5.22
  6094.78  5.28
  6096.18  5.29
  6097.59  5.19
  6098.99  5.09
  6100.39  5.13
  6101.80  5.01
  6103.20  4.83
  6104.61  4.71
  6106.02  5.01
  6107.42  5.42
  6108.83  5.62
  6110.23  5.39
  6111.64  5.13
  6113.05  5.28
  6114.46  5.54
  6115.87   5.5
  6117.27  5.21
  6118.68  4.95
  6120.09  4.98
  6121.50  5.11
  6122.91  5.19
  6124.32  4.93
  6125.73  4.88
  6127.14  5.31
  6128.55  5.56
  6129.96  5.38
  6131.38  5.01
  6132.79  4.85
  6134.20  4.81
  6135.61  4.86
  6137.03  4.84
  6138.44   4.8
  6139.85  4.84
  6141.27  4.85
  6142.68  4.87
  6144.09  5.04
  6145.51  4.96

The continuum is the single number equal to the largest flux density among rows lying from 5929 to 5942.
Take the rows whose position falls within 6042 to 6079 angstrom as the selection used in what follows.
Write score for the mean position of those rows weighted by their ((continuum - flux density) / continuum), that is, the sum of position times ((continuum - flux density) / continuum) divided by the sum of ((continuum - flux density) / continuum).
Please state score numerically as 6067.9 angstrom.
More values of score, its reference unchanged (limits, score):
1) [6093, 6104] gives 6095.1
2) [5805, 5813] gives 5809.7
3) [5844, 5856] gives 5850.5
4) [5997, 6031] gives 6005.5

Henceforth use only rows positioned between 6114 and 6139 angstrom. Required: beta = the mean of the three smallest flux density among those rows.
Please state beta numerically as 4.82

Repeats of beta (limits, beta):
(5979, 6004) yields 4.89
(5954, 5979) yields 4.79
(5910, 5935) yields 4.69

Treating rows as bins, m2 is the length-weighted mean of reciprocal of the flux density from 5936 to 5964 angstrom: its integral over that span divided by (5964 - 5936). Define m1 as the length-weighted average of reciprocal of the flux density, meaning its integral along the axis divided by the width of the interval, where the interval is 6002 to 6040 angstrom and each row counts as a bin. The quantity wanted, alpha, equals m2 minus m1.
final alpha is -0.002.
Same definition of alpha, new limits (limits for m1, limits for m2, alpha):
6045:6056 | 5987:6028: -0.002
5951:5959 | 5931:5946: 0.010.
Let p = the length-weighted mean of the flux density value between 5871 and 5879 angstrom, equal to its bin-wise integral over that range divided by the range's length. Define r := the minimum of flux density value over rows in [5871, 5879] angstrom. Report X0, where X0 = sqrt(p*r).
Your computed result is 5.0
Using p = 5.16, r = 4.9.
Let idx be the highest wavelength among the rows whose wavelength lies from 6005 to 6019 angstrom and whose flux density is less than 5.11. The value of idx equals 6018.08 angstrom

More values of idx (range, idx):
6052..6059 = 6057.00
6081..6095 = 6086.36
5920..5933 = 5932.78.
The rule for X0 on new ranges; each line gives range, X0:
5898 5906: 4.8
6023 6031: 5.0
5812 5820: 5.3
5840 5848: 5.0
